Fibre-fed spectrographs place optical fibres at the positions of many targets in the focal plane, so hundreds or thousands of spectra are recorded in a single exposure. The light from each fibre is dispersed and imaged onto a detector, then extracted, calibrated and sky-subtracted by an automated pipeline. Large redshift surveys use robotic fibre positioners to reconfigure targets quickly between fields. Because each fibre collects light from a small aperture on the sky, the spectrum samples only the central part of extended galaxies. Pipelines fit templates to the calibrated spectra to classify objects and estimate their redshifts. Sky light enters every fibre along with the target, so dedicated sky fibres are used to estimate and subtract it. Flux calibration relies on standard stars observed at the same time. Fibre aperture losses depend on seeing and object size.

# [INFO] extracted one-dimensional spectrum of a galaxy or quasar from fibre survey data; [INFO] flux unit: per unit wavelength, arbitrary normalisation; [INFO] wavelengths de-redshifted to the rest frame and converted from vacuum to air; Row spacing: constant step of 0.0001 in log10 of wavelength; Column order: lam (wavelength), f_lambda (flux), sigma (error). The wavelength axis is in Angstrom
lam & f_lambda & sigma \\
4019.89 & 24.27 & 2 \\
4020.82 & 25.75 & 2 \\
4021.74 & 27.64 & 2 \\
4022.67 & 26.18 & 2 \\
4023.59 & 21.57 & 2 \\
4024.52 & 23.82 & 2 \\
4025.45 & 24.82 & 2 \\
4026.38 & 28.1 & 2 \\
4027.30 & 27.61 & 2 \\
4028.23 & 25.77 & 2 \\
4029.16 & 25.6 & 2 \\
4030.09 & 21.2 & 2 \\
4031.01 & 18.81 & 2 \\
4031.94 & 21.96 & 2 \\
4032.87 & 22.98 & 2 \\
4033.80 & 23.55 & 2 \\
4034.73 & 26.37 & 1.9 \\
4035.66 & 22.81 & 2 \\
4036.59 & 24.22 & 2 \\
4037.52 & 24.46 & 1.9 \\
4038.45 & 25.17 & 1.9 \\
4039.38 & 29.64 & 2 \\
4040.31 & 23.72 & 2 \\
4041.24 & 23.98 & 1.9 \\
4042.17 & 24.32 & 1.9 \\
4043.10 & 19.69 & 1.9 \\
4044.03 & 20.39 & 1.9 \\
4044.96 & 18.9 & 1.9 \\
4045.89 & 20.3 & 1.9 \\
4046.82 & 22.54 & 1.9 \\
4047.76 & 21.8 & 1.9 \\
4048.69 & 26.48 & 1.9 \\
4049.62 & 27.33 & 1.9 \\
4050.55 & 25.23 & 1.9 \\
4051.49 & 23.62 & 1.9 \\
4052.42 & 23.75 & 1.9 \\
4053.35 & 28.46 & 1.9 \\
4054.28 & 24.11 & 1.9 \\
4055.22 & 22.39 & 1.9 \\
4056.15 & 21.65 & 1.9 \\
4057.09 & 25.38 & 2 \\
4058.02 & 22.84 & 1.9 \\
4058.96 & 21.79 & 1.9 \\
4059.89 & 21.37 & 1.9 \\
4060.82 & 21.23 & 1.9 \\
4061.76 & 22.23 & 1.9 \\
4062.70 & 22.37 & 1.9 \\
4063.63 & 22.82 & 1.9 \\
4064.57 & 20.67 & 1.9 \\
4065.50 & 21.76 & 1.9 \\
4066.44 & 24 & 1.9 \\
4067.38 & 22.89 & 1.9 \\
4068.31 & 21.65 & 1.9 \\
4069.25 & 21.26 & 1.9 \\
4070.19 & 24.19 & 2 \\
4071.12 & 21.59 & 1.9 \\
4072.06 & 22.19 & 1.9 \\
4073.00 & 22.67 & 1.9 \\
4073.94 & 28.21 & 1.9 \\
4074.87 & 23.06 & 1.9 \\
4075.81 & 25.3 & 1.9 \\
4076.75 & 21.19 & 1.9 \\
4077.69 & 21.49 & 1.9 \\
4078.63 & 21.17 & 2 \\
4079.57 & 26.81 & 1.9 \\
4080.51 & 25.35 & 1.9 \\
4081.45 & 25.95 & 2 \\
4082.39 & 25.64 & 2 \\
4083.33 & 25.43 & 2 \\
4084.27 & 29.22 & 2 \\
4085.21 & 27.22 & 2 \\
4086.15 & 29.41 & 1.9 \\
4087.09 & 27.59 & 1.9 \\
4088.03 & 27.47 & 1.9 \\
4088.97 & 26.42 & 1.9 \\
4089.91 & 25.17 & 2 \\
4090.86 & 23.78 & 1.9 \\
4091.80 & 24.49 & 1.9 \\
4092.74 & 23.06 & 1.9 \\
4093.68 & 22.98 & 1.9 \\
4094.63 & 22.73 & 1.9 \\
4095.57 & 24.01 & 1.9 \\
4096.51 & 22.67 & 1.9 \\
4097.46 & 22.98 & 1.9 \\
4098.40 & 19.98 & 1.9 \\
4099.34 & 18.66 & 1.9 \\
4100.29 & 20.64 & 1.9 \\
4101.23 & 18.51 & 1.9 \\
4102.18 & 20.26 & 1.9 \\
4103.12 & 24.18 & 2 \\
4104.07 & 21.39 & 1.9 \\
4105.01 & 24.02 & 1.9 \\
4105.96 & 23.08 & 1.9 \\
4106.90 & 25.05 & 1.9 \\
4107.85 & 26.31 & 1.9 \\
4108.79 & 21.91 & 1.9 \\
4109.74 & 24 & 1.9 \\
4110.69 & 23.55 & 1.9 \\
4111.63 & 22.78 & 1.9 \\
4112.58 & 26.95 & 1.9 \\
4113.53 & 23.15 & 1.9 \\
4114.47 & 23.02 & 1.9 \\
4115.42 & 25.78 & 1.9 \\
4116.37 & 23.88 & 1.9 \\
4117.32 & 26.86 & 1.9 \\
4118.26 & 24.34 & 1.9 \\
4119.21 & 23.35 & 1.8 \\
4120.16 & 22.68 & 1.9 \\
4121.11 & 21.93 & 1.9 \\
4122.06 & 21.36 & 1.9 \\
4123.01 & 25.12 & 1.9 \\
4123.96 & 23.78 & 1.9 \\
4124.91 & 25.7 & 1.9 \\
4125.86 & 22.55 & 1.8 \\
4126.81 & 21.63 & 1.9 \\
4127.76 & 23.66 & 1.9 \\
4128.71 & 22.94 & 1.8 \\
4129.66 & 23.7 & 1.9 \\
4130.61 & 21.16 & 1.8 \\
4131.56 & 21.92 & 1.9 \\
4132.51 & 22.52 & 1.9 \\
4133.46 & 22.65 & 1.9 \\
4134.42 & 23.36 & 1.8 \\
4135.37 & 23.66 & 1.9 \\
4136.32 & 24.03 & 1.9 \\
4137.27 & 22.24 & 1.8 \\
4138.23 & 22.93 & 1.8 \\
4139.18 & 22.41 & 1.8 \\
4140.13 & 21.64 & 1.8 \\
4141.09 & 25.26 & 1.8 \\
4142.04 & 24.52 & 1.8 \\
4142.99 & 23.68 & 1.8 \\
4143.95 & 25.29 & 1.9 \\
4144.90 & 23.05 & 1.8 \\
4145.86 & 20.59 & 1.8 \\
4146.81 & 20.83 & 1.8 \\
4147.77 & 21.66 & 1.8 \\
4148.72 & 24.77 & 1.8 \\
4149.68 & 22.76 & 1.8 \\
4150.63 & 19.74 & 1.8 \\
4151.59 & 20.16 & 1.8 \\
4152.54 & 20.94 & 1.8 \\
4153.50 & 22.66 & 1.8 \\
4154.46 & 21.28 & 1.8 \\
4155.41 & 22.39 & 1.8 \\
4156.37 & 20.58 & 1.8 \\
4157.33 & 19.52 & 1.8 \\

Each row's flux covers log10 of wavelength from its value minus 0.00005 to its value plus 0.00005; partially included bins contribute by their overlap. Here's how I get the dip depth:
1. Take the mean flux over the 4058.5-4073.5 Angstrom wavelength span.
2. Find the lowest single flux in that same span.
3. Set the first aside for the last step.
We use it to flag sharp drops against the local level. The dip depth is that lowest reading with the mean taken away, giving -1.5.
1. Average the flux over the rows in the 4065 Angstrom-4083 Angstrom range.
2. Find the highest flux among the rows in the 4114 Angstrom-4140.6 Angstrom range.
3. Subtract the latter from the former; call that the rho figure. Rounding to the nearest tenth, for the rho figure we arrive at -3.4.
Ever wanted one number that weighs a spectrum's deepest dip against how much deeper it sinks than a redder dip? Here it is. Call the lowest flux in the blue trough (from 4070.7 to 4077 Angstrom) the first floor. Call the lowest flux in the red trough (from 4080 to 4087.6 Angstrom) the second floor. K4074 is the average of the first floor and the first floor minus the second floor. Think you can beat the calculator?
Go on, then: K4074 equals 9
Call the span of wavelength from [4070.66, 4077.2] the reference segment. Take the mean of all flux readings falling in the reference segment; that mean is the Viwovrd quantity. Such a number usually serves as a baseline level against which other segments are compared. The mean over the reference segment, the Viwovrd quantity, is 23.5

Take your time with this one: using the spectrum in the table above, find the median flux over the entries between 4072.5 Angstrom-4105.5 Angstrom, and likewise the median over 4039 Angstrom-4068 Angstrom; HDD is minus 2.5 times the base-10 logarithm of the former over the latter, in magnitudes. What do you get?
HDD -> -0.06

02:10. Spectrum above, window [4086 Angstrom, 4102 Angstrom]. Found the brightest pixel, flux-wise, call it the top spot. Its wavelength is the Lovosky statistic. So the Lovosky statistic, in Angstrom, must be 4086.15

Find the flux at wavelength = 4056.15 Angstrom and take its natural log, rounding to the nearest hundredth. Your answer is 3.08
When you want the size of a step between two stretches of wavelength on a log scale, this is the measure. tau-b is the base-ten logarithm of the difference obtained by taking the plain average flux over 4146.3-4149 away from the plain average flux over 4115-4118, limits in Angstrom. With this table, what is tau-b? 0.5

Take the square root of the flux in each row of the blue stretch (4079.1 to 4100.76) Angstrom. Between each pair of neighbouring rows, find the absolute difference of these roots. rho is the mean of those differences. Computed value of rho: 0.13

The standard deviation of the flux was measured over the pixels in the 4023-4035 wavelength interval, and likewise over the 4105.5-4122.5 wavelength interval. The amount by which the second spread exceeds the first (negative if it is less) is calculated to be -1.0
